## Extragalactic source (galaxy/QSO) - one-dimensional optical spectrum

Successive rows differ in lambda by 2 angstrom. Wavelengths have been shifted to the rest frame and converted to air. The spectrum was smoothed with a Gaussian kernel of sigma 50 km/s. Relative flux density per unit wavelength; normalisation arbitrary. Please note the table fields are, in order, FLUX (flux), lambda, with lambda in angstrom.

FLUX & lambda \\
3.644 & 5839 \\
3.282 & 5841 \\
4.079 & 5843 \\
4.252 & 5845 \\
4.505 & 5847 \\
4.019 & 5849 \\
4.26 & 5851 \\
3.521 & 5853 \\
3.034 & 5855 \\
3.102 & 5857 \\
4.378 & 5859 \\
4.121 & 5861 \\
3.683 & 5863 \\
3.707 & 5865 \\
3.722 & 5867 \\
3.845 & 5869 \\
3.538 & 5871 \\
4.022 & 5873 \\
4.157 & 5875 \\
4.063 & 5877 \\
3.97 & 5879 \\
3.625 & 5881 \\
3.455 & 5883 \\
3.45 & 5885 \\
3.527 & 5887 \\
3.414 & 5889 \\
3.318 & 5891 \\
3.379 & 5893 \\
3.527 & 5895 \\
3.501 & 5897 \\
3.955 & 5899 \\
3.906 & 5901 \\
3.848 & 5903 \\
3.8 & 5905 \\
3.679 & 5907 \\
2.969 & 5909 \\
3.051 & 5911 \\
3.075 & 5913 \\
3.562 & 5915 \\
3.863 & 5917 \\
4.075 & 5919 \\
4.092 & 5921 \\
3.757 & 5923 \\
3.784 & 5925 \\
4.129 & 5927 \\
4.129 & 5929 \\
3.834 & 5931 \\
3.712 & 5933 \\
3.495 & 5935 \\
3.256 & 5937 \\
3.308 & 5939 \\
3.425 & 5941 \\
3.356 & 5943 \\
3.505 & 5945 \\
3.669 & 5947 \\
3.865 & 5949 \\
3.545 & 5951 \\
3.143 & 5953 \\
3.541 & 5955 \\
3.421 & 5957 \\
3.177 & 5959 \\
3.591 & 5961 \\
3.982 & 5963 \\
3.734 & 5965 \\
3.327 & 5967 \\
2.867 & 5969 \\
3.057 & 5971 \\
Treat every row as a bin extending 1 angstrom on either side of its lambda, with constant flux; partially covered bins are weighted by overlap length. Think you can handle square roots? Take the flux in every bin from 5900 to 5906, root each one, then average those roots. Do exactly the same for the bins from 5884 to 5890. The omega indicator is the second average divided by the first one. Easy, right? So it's 0.95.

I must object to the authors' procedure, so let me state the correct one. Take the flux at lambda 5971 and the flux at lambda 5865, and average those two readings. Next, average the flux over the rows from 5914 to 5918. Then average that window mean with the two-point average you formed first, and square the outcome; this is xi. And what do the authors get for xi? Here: 12.6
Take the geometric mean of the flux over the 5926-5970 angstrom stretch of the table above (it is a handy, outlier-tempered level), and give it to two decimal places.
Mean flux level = 3.53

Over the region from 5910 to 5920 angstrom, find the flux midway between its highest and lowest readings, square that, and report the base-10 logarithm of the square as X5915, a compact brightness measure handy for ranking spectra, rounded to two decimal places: 1.10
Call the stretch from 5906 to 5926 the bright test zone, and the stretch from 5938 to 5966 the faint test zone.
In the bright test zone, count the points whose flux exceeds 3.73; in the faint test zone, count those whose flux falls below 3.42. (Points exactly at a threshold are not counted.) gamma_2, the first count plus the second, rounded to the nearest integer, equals 9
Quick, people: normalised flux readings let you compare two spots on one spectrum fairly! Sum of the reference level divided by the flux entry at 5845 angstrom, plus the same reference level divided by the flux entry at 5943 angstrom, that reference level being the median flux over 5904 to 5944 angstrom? 1.97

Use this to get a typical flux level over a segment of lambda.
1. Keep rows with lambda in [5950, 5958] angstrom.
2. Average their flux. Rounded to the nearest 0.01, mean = 3.41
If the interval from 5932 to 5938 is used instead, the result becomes 3.49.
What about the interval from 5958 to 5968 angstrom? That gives 3.56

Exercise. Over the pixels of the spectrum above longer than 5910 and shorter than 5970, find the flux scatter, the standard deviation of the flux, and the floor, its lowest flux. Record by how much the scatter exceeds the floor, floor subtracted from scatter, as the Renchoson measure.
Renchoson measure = -2.53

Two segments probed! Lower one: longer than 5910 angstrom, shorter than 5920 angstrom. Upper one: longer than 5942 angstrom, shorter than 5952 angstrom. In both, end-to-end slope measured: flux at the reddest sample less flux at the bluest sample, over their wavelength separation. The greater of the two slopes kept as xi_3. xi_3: 0.13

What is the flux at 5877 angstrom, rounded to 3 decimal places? 4.063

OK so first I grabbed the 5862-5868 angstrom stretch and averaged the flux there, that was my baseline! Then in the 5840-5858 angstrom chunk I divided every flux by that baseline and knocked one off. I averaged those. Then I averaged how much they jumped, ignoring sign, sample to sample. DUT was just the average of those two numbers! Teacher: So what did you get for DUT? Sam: 0.07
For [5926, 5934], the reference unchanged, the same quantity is 0.05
